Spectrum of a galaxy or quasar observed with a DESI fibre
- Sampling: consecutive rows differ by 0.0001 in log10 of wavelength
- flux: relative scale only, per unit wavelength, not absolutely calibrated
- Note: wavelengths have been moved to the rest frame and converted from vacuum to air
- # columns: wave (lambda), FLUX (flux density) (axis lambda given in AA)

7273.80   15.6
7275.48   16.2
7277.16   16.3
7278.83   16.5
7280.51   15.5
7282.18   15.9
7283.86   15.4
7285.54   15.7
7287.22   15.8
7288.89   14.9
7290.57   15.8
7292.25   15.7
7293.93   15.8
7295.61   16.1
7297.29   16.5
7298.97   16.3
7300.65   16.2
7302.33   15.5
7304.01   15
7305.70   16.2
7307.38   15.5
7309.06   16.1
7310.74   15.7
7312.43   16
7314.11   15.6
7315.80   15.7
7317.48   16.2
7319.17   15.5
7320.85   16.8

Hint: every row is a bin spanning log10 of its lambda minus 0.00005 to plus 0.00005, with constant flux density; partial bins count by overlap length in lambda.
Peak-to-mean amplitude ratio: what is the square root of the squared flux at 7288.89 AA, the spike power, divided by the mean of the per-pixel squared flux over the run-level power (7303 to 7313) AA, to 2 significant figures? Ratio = 0.95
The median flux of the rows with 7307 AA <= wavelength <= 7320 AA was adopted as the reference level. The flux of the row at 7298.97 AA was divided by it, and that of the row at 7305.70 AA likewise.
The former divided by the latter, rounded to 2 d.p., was 1.01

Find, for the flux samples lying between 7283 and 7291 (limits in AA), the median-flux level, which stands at 15.7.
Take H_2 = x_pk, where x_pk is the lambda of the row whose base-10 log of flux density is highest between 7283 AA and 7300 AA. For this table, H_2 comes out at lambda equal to 7297.29 AA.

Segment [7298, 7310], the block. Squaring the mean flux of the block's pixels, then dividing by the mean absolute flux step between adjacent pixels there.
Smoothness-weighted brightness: 396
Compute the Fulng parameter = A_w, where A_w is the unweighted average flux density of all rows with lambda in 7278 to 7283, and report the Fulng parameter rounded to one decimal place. 16.0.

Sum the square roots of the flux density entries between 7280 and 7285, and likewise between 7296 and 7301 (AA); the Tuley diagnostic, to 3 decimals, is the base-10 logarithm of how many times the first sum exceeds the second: -0.010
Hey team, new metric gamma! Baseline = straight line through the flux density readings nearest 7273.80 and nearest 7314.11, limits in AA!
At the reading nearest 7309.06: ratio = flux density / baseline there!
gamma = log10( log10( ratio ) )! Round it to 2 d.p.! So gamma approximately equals -1.86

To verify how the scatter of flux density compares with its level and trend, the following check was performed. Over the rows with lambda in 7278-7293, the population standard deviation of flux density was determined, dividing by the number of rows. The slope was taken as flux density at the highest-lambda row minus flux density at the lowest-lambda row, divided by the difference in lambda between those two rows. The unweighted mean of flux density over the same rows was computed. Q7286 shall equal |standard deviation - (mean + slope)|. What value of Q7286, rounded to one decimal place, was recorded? 15.2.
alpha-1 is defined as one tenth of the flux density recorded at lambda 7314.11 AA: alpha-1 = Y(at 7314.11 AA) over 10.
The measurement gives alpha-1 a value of 1.56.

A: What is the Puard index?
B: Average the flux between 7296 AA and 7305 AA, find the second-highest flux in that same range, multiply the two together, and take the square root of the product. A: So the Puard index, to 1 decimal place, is 16.1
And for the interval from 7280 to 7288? 15.7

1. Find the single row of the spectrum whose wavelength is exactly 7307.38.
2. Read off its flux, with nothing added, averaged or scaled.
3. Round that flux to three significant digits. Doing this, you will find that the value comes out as 15.5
